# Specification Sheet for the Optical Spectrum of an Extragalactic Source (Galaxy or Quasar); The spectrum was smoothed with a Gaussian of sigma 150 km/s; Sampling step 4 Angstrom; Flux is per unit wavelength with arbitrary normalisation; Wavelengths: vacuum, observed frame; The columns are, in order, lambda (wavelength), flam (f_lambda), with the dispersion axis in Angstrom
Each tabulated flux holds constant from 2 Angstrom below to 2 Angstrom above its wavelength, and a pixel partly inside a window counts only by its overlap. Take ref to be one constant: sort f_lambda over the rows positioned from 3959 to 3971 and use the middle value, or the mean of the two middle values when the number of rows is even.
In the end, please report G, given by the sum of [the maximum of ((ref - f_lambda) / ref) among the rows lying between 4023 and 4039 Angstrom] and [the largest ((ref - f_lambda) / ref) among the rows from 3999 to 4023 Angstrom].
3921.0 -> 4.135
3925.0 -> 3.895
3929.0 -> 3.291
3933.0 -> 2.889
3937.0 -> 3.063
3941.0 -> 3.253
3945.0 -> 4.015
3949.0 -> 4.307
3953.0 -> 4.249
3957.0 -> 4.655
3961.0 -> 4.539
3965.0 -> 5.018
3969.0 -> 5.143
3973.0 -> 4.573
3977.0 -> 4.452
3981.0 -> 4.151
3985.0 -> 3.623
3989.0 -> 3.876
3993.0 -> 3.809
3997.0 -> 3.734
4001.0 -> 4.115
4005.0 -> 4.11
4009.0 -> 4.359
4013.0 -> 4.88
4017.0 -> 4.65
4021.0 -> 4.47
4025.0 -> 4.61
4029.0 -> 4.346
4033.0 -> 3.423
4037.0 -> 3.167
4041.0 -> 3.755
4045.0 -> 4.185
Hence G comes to 0.55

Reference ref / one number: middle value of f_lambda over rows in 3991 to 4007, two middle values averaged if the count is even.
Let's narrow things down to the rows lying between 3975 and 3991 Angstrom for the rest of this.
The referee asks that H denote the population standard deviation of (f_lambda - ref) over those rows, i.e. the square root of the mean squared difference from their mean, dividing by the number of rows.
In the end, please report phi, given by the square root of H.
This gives 0.56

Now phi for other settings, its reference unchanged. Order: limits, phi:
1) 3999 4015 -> 0.56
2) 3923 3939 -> 0.62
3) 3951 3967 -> 0.52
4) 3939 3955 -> 0.65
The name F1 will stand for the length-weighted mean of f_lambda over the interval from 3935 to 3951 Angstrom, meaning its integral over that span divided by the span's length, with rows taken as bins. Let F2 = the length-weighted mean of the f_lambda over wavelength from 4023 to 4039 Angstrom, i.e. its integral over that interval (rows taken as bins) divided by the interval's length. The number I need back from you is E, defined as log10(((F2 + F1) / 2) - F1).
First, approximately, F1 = 3.7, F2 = 3.9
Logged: -0.95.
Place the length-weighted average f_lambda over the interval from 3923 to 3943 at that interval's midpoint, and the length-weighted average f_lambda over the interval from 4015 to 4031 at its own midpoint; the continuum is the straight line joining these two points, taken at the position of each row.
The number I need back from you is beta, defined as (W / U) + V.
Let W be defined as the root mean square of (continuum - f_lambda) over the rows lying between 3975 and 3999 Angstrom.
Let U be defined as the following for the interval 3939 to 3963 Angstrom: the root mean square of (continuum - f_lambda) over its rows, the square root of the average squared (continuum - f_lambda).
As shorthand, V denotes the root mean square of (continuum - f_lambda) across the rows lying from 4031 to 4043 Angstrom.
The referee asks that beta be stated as 1.8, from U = 0.75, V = 1.3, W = 0.37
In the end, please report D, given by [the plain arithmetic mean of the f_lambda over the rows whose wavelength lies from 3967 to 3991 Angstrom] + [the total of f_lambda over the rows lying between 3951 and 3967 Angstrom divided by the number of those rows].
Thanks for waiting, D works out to 8.92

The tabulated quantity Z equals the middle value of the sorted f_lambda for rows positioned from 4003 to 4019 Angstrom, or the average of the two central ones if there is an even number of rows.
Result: 4.5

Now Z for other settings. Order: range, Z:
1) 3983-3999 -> 3.8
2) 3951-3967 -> 4.6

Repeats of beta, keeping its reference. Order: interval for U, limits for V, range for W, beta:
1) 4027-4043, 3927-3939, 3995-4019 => 0.5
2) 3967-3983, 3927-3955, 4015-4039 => 1.5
